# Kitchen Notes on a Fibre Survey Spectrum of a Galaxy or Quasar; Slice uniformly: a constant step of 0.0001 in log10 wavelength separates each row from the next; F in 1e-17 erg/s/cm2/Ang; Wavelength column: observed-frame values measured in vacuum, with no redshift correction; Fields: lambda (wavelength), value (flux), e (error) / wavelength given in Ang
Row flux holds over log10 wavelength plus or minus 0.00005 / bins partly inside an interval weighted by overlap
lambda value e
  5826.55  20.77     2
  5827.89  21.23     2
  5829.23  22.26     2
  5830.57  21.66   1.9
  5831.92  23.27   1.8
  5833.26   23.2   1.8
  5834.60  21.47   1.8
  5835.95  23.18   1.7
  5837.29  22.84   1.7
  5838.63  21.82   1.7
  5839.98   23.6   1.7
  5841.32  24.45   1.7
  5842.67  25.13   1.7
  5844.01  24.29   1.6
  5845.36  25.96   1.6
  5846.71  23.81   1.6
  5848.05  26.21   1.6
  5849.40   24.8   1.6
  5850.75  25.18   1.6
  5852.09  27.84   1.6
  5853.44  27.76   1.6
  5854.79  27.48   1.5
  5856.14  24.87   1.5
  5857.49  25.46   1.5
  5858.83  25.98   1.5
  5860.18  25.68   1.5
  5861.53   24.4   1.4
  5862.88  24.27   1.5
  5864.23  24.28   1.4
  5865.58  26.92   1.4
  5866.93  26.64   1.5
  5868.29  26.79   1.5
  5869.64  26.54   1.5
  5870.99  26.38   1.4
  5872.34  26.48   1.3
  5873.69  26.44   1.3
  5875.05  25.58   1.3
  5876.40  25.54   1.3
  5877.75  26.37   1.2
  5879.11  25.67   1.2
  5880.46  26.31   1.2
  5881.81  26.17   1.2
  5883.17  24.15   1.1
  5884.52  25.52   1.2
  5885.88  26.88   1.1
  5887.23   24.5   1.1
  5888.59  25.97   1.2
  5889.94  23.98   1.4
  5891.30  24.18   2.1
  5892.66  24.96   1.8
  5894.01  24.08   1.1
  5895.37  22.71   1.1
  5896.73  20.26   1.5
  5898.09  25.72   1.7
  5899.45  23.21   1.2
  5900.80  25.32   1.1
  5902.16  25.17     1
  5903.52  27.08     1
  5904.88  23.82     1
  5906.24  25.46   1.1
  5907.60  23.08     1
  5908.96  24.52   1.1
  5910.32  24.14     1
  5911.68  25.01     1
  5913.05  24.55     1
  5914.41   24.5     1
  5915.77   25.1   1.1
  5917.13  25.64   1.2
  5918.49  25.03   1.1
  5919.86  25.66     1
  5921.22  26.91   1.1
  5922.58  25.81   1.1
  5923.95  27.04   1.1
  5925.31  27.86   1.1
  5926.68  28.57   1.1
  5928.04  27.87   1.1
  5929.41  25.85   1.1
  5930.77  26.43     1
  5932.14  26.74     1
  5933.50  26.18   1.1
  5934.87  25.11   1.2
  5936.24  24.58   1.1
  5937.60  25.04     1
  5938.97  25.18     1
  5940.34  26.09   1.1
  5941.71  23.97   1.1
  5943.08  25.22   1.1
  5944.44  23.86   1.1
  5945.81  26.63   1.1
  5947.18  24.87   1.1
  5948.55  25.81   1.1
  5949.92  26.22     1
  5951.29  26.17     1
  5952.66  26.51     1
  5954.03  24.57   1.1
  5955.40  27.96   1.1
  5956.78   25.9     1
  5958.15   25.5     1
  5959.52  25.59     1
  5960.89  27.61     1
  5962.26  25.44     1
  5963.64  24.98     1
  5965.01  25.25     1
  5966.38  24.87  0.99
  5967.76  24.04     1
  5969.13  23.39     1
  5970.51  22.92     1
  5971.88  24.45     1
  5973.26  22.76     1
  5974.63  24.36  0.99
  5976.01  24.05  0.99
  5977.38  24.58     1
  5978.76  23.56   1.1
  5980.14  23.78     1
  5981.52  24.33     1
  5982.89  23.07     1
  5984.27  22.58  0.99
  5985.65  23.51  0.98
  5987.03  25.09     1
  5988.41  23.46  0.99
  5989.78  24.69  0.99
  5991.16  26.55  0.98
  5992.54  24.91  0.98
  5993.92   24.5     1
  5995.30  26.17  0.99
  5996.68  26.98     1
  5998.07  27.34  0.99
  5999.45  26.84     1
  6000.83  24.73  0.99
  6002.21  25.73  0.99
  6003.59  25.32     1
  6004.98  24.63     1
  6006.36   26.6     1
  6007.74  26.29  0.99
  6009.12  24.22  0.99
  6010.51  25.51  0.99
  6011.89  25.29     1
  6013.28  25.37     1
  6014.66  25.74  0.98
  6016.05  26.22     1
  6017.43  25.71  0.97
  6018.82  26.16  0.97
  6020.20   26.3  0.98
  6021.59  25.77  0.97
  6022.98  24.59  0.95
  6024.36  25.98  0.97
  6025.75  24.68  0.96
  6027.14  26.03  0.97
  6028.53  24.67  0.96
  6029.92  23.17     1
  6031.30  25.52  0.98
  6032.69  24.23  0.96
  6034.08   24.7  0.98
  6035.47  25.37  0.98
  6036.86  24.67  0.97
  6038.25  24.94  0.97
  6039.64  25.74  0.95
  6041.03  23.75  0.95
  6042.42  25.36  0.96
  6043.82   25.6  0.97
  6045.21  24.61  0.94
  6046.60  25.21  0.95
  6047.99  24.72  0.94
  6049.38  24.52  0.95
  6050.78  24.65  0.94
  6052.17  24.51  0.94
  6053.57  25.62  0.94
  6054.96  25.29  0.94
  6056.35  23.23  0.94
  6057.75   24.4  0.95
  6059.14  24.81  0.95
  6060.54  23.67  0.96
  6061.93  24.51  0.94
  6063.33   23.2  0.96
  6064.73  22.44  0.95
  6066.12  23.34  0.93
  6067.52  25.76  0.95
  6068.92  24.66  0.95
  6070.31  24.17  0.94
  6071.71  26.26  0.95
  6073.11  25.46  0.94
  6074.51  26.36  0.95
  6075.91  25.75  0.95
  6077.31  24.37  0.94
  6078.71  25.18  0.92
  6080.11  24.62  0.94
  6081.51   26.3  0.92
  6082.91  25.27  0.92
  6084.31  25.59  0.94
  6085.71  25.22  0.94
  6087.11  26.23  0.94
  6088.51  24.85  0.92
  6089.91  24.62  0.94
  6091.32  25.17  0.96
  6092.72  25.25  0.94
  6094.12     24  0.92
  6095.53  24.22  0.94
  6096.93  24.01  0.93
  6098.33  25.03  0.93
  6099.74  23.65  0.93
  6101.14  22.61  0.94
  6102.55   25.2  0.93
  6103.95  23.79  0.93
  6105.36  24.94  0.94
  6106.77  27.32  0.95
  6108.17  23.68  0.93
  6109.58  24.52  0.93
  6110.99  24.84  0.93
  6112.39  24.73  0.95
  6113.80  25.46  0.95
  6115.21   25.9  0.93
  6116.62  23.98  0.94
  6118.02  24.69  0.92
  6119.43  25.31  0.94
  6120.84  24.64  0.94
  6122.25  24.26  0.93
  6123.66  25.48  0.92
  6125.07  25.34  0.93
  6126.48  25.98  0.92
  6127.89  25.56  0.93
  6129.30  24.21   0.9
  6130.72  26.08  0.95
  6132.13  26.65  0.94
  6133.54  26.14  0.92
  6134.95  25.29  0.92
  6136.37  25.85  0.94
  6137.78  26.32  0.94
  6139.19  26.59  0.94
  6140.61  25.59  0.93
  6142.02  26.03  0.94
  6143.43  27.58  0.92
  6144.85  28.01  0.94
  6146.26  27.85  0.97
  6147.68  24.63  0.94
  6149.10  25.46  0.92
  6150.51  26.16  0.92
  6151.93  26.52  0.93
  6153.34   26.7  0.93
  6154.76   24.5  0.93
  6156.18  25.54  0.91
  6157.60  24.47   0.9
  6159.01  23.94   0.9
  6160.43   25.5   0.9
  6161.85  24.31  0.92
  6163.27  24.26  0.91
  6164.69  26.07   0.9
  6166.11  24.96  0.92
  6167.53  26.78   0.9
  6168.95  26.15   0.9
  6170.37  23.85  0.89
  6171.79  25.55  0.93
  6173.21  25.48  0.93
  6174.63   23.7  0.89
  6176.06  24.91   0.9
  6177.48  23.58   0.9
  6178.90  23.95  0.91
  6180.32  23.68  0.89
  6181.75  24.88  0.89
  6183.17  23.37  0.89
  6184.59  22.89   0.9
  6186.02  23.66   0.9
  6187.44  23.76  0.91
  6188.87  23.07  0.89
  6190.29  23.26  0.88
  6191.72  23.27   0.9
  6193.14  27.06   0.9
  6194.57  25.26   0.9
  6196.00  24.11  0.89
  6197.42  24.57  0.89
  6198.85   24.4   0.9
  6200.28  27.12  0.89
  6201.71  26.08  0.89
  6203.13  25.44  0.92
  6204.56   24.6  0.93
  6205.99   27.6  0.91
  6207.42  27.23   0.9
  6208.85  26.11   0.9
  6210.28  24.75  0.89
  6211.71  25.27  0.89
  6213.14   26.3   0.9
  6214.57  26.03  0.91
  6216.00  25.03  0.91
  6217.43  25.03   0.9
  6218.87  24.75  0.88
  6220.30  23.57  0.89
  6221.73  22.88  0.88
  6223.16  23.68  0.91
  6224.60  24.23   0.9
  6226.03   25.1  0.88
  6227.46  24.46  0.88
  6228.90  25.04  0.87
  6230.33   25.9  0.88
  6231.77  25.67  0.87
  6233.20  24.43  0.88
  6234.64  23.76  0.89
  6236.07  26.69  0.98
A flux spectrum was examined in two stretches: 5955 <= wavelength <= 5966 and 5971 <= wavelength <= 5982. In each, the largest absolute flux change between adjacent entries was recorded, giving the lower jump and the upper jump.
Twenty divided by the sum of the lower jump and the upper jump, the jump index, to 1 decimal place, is 5.2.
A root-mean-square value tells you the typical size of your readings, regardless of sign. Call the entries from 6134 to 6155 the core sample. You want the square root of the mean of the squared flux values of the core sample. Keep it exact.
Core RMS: 26.2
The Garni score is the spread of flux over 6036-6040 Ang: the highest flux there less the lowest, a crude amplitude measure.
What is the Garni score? 1.1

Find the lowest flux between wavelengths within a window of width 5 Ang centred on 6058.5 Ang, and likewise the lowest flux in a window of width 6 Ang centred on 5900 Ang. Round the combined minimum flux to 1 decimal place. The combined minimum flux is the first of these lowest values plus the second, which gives 46.4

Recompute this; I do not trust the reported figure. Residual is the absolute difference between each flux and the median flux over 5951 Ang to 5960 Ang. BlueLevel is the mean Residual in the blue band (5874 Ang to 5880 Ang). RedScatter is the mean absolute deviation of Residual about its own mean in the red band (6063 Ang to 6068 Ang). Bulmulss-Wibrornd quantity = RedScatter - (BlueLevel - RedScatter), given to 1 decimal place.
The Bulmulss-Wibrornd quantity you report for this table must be 1.7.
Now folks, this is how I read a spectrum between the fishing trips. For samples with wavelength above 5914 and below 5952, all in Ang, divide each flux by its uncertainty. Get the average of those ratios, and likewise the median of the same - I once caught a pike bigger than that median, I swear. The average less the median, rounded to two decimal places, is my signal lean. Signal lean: 0.03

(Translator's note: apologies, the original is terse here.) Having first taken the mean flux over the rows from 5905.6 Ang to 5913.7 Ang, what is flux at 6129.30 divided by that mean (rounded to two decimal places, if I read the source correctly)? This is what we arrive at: 0.99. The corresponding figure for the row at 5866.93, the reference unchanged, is 1.09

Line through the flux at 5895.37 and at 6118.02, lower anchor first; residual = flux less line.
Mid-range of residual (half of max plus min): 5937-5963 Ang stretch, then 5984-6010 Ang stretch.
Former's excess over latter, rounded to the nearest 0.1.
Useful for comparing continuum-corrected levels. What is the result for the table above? 1.3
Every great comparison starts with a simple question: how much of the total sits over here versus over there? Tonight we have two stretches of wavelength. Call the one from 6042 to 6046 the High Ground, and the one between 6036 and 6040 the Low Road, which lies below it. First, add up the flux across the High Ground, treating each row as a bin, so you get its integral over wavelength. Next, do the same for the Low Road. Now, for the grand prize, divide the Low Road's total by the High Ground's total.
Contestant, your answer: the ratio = 1.00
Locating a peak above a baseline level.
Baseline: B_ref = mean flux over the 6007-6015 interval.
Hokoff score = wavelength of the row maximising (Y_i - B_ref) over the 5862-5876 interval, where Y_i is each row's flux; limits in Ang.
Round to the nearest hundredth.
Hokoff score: 5865.58 Ang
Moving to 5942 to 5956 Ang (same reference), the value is 5955.40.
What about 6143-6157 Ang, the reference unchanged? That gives 6144.85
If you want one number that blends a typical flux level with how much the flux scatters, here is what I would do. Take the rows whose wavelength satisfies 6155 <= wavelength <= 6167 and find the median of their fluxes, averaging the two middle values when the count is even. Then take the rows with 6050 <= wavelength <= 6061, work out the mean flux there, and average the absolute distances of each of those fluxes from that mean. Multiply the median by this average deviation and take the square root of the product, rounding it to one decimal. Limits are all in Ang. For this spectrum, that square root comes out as 3.8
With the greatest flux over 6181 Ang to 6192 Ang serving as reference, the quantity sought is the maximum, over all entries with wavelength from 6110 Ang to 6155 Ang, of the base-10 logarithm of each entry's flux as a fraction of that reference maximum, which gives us 0.051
